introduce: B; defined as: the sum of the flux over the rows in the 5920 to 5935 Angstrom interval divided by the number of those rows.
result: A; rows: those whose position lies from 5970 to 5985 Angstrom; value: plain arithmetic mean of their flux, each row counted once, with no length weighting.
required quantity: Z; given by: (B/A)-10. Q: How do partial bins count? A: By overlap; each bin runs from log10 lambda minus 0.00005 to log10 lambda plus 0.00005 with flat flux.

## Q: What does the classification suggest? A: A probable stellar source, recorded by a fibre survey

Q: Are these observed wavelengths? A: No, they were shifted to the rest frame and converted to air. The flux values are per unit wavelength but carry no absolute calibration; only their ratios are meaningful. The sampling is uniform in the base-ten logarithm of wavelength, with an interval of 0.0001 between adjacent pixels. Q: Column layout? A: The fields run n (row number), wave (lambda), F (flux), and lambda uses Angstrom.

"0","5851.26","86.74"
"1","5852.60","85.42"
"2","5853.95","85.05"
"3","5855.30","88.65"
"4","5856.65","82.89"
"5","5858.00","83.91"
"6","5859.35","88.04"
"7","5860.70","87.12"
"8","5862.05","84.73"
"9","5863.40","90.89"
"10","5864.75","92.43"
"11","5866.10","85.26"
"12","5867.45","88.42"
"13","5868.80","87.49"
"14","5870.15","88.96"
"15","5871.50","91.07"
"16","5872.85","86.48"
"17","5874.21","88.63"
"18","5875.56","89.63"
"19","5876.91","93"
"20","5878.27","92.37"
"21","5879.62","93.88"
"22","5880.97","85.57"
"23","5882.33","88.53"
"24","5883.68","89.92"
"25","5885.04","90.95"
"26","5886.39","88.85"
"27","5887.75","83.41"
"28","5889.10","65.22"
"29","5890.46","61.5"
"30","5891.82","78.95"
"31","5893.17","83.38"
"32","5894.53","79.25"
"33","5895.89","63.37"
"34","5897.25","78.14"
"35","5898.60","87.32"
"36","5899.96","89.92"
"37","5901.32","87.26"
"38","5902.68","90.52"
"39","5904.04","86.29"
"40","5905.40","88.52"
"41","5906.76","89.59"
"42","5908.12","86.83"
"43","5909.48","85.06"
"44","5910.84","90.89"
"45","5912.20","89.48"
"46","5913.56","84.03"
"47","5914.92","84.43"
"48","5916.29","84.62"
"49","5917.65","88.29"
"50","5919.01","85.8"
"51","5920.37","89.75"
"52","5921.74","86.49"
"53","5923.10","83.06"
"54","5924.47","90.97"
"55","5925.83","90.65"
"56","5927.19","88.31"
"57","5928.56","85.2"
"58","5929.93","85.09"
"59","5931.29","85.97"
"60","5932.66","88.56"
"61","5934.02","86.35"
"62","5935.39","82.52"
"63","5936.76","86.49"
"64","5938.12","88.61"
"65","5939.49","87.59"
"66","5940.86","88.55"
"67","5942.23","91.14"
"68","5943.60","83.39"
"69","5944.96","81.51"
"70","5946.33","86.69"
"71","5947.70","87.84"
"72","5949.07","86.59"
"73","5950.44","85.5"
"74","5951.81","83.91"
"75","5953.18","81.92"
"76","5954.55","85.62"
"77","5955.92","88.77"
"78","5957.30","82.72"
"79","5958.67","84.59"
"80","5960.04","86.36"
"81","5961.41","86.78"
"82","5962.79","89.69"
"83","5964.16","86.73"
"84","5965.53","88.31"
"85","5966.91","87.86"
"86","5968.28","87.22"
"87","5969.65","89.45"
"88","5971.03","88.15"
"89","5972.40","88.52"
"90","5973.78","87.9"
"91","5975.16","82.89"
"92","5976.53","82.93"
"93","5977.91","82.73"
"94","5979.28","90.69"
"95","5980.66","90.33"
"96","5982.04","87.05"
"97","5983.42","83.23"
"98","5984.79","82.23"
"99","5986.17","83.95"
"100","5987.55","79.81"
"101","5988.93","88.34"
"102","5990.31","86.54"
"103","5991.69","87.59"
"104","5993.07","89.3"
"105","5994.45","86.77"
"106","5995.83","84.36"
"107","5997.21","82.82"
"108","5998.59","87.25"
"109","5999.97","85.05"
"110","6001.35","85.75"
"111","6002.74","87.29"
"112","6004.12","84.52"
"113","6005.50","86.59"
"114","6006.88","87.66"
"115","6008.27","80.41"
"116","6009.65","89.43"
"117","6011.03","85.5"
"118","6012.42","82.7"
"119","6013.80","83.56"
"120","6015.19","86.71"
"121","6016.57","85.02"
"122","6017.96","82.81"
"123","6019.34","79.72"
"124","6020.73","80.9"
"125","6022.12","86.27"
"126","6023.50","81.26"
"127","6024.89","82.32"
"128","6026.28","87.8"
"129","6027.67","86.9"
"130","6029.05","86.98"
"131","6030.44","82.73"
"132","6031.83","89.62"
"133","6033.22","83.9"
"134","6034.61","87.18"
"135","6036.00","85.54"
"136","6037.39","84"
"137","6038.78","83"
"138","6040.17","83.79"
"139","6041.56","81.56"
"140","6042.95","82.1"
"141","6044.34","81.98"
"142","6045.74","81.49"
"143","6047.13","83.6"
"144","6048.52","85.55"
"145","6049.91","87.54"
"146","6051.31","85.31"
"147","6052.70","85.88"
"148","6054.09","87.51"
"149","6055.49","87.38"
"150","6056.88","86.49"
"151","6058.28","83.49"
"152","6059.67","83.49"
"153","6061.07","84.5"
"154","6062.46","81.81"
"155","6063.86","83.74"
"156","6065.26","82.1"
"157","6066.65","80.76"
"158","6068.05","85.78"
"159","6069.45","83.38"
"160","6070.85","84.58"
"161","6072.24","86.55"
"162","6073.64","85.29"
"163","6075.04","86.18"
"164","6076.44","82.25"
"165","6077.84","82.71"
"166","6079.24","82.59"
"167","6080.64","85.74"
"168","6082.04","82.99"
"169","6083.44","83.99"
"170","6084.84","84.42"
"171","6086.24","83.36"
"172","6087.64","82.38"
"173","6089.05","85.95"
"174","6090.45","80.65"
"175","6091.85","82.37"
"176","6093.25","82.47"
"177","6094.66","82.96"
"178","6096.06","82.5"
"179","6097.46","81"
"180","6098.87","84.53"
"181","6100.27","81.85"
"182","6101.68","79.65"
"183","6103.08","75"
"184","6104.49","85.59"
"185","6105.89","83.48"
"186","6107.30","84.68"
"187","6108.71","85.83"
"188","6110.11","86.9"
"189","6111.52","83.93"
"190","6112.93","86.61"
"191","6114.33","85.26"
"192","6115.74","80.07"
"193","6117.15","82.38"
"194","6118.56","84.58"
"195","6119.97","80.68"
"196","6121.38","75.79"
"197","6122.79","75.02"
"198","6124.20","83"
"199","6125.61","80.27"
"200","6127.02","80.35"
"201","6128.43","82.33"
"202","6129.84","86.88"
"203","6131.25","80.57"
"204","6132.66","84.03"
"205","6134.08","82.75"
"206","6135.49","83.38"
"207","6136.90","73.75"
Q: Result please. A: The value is -8.99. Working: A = 86.1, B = 87.3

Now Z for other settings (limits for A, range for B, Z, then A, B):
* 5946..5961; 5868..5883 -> -8.95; 85.5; 89.6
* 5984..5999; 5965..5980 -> -8.98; 85.4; 87.0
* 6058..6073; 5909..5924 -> -8.97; 83.7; 86.5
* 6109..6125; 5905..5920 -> -8.94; 82.2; 87.0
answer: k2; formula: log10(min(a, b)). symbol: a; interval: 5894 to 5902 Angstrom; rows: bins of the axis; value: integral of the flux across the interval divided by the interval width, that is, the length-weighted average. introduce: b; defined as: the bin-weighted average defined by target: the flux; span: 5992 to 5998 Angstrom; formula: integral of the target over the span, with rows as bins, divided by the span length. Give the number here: 1.91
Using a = 80.9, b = 86.0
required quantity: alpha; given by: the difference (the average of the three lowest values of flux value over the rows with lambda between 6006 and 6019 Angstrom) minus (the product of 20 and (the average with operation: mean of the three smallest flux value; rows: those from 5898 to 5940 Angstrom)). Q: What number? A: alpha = -1582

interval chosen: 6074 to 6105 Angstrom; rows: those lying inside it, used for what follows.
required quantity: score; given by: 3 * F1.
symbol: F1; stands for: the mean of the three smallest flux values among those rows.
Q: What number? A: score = 235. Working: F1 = 78.4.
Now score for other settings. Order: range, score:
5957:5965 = 254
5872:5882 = 261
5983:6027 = 240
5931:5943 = 255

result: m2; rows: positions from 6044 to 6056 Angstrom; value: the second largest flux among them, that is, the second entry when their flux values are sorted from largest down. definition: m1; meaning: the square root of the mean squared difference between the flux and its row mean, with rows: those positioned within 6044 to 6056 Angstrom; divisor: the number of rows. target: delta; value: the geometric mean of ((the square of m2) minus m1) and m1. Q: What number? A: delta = 129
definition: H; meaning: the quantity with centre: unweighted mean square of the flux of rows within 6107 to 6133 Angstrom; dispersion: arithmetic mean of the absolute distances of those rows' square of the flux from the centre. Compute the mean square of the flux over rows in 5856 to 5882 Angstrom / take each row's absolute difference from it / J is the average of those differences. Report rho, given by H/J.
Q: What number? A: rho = 1.0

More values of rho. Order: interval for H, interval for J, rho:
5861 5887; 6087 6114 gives 1.1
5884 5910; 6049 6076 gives 4.0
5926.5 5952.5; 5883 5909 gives 0.3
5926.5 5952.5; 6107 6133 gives 0.7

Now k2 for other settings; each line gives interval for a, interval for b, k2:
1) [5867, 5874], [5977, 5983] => 1.94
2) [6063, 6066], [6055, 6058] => 1.92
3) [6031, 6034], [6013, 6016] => 1.93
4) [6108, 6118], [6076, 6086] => 1.92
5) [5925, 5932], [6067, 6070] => 1.92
